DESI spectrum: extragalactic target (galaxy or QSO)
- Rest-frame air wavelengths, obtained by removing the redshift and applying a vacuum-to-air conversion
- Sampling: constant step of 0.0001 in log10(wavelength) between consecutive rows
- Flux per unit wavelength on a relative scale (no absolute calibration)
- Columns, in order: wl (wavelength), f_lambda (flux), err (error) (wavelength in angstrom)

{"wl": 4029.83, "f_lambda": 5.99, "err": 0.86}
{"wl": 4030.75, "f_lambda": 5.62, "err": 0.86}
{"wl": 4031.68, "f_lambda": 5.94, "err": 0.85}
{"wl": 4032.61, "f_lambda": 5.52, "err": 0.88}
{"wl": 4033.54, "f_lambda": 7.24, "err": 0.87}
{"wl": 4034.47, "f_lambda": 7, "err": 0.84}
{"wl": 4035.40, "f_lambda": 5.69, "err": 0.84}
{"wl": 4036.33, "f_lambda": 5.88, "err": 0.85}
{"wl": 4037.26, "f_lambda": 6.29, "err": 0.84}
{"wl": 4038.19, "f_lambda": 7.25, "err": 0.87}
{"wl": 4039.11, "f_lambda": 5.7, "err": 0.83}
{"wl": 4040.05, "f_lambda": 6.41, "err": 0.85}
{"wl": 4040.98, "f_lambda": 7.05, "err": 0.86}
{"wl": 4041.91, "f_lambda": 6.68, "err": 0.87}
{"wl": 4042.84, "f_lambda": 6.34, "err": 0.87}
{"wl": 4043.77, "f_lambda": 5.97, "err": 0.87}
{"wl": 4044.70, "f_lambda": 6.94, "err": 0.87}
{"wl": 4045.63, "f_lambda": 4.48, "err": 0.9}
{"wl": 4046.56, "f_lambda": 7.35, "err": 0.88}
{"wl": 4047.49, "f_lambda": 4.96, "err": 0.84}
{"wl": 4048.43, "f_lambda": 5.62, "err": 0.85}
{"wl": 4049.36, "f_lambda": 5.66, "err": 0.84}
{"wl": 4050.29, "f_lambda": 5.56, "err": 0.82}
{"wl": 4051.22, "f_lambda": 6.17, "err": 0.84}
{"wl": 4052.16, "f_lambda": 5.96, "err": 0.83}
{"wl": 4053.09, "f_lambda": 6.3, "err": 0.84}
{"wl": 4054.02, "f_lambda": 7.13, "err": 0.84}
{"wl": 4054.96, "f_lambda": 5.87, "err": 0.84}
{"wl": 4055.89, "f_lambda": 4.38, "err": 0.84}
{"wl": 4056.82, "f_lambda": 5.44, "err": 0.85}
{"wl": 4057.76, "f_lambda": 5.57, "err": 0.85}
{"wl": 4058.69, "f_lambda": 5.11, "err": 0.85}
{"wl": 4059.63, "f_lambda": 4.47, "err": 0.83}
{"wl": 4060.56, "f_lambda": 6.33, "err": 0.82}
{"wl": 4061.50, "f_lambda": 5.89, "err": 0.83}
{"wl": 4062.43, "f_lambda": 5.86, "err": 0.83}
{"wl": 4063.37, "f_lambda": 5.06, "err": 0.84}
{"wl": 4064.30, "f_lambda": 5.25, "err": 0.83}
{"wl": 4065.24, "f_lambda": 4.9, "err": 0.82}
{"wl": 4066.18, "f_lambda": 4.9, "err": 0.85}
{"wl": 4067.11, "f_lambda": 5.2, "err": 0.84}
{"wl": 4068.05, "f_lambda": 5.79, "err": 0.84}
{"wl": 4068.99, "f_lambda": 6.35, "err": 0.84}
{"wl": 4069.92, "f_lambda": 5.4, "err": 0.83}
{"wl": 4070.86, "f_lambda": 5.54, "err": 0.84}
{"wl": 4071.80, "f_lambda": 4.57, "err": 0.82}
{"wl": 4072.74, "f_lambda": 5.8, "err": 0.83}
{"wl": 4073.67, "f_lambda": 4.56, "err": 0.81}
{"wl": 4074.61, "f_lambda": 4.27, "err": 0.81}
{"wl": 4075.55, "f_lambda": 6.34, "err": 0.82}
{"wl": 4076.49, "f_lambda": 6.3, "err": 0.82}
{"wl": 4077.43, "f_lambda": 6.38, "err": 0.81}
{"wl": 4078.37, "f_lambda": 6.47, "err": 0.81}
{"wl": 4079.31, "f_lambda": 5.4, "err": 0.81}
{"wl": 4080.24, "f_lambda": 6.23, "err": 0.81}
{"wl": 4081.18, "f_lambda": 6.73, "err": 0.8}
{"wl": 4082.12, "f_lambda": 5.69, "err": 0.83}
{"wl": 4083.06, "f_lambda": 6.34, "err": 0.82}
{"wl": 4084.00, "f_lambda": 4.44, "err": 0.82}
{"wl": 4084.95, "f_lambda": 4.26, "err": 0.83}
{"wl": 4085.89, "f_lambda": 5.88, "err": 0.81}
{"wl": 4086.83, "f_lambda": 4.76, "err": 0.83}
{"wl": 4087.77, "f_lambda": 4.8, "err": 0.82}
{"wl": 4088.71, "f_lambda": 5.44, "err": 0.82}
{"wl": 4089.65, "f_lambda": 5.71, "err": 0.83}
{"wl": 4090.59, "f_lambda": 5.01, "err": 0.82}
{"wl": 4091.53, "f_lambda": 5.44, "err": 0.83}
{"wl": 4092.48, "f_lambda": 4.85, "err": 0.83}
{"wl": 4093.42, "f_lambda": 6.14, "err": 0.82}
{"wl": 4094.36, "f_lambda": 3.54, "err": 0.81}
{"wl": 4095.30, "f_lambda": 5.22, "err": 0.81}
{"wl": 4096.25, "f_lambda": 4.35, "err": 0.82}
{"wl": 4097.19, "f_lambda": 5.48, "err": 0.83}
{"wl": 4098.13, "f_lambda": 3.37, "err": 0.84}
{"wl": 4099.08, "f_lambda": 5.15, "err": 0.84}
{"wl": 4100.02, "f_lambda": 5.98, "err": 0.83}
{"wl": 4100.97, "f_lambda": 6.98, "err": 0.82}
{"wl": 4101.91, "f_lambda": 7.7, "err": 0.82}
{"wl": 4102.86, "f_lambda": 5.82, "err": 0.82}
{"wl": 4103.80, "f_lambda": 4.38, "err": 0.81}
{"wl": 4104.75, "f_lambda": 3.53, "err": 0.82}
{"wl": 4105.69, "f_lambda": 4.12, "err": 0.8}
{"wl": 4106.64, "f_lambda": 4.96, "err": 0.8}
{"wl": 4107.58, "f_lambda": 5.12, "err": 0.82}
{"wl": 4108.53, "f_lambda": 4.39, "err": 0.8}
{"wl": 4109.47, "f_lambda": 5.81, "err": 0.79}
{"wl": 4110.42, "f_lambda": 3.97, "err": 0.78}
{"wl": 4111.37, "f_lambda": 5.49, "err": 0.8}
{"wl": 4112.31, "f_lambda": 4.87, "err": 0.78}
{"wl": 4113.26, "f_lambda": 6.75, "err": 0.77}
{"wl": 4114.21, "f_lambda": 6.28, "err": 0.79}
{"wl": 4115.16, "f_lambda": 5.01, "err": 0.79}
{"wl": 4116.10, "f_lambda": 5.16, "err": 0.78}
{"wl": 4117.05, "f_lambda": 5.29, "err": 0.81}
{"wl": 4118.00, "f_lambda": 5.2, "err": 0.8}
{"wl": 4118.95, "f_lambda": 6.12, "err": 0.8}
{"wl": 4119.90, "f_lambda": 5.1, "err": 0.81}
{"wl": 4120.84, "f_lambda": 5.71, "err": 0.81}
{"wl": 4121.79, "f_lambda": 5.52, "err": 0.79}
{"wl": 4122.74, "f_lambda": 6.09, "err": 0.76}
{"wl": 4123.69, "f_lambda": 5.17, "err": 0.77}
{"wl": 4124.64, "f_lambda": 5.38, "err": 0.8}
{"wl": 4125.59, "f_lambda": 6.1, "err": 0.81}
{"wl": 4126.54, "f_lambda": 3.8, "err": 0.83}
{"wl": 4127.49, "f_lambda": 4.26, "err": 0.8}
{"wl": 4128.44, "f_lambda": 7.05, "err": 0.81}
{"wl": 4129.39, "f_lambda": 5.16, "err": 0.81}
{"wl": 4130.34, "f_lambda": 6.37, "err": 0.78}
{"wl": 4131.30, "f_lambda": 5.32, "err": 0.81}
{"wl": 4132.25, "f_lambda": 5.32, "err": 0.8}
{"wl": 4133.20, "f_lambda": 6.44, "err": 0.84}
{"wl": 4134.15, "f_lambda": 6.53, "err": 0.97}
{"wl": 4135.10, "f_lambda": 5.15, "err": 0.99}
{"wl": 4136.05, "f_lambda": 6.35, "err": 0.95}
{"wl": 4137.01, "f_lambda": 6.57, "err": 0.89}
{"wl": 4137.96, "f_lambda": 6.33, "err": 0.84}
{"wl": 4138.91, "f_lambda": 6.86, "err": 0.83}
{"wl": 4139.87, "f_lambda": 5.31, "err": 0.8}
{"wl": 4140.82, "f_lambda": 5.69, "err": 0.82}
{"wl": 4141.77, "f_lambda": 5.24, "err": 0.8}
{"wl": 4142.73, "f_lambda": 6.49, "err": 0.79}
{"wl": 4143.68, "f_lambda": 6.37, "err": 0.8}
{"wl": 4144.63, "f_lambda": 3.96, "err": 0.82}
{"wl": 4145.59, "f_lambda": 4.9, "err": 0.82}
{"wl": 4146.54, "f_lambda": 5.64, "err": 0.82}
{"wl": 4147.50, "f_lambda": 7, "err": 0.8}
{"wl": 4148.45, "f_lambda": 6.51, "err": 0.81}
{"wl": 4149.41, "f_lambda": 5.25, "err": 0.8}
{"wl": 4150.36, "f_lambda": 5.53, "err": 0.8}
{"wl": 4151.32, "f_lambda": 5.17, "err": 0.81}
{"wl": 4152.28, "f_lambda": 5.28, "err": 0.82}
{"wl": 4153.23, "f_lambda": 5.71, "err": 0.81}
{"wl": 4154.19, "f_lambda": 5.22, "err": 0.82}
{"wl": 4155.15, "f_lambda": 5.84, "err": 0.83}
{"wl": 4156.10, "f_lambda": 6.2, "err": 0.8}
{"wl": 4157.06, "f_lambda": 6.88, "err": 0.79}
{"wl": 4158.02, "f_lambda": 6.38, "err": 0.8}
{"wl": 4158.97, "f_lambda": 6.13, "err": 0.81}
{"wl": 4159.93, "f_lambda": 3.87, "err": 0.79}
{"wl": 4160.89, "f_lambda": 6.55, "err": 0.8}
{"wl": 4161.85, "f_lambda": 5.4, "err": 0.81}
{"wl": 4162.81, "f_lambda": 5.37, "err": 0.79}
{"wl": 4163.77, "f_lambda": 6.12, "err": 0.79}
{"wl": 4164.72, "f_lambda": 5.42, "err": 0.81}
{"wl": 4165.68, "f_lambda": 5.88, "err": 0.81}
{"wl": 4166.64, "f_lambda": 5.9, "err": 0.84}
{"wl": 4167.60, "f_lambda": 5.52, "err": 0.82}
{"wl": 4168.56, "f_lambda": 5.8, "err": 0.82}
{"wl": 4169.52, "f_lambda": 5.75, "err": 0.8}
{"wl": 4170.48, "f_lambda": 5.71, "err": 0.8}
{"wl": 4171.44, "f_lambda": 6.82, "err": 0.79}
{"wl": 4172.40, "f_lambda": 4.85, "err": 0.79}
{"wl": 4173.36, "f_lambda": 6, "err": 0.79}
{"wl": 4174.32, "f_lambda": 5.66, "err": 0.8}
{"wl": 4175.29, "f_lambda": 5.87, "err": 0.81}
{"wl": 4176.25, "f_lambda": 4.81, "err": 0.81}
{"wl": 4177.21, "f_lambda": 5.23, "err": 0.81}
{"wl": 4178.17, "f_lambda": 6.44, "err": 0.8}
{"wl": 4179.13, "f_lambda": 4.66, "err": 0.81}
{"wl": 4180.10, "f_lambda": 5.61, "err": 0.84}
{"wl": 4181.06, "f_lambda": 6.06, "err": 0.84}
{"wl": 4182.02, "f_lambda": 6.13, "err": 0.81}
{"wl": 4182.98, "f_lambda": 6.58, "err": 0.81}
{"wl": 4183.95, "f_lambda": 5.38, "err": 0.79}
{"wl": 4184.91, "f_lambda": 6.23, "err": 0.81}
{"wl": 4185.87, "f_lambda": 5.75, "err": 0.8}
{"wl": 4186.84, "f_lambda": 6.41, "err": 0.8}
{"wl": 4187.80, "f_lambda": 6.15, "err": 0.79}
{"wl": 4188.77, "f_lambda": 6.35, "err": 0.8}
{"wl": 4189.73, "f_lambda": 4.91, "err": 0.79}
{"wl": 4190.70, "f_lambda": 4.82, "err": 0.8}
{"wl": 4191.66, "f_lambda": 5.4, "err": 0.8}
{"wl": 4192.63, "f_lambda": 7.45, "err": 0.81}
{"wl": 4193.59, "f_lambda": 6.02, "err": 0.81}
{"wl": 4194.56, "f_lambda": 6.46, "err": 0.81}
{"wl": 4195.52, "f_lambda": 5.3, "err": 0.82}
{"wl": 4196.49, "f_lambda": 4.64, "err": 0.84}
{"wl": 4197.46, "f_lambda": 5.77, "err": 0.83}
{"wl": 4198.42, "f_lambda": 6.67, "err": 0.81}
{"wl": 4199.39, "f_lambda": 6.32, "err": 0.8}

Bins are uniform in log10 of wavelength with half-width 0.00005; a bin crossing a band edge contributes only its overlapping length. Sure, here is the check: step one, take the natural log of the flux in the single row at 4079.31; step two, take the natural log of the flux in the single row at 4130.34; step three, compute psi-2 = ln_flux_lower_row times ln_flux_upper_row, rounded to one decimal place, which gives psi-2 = 3.1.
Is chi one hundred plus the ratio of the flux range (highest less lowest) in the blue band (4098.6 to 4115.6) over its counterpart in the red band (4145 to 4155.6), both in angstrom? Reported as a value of 102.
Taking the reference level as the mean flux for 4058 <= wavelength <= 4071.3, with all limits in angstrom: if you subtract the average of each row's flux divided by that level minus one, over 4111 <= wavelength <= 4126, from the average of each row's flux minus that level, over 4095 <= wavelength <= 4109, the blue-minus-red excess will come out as -0.36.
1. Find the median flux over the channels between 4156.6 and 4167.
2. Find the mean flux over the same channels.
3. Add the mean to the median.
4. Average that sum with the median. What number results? 8.80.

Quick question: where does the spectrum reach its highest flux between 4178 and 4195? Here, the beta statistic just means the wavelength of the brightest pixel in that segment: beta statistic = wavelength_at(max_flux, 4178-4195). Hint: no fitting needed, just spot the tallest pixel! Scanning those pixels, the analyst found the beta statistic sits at 4192.63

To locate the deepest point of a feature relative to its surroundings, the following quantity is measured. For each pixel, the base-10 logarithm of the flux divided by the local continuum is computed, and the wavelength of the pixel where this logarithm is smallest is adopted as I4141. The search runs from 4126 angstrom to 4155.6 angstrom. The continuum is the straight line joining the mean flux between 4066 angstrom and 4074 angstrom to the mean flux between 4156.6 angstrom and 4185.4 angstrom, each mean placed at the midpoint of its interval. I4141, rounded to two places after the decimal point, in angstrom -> 4126.54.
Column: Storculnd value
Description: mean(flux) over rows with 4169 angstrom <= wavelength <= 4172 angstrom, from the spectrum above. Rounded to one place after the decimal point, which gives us 6.1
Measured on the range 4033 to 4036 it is 6.6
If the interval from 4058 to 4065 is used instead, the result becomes 5.4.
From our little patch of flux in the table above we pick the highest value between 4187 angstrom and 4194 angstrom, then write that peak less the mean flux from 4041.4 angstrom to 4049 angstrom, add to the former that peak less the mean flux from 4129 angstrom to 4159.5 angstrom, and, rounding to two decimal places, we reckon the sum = 3.01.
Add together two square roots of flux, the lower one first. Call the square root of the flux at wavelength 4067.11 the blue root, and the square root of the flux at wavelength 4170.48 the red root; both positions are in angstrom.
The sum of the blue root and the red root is 4.67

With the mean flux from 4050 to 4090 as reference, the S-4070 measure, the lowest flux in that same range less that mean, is -1.29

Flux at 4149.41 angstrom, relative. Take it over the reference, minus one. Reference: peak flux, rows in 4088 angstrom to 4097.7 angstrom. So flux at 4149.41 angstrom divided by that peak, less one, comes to -0.14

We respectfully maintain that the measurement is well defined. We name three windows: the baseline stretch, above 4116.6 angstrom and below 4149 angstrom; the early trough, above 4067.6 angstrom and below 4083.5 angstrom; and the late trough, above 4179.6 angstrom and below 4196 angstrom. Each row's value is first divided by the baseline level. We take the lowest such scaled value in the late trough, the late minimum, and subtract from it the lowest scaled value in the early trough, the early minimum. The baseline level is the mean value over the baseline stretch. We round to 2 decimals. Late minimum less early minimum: 0.10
